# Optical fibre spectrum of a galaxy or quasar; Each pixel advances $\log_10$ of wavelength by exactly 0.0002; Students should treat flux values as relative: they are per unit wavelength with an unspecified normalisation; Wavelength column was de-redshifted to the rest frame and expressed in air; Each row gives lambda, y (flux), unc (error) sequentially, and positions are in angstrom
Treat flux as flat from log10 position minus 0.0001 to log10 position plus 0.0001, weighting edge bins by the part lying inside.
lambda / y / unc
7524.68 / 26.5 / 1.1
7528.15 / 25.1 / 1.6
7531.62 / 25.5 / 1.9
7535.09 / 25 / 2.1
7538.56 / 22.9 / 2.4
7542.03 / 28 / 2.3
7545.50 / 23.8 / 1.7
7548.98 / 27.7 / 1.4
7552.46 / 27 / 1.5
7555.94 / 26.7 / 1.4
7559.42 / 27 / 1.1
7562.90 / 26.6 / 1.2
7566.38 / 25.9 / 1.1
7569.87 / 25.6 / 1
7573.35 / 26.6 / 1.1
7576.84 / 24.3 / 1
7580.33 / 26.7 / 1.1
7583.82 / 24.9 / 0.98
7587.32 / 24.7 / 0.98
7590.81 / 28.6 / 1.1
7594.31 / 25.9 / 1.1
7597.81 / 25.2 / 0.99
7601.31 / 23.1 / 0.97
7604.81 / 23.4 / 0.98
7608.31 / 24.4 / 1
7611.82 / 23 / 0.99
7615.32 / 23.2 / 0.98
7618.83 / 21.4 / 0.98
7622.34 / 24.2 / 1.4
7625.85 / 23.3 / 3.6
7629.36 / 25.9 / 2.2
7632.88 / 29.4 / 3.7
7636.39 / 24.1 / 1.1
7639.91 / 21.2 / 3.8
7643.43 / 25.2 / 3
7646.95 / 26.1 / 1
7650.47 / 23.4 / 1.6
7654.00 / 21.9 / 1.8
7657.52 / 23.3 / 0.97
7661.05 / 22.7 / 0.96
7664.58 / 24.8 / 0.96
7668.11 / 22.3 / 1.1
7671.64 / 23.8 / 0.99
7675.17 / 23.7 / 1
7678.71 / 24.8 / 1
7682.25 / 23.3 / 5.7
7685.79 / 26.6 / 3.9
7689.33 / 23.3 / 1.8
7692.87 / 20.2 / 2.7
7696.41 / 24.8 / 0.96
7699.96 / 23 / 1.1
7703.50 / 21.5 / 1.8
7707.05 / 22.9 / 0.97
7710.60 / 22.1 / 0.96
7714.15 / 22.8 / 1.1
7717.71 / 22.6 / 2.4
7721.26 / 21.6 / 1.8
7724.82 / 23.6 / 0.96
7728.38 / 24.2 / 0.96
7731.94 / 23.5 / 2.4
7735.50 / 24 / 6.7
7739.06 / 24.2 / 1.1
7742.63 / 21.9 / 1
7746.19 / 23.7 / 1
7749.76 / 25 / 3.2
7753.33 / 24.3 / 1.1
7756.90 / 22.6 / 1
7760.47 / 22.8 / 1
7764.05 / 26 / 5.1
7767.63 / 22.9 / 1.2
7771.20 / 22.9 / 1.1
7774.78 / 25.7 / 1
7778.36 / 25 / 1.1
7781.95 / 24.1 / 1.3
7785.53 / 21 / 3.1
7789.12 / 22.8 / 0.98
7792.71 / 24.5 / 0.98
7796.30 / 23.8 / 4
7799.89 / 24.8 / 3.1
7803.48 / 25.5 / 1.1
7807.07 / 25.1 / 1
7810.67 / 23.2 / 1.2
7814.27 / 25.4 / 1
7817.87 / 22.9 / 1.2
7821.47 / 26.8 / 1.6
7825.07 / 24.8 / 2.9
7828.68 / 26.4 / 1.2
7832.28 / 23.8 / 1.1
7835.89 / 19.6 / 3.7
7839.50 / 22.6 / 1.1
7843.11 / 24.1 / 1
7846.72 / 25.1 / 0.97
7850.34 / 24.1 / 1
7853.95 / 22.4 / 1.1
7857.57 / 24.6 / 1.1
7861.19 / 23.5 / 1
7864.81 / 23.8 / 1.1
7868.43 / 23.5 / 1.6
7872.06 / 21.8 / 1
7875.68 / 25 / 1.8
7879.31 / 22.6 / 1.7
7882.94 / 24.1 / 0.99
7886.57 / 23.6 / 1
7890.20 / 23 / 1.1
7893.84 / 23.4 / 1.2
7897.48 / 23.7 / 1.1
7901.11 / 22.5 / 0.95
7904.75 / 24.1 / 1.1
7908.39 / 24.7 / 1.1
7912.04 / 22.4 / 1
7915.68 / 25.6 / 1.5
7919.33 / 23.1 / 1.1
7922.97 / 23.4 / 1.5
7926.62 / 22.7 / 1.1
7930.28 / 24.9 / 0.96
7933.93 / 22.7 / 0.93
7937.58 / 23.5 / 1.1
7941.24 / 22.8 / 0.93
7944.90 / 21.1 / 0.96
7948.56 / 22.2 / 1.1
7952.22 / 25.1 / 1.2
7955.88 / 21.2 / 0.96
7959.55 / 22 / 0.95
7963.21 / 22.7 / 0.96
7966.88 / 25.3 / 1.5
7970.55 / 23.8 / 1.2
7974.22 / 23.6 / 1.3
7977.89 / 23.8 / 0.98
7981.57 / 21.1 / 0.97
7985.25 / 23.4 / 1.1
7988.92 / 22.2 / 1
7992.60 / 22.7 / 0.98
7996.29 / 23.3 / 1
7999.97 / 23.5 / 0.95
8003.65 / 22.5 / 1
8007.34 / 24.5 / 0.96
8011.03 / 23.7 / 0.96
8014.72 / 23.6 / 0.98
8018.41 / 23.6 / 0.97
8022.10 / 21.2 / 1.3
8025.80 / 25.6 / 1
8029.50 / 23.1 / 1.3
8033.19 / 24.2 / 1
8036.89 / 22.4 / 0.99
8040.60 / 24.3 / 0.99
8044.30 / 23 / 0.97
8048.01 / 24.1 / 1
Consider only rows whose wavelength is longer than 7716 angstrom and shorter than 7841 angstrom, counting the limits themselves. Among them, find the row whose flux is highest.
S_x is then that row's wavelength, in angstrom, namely 7821.47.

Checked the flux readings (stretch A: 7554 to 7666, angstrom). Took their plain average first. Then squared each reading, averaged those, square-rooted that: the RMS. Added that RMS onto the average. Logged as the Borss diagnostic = 49.6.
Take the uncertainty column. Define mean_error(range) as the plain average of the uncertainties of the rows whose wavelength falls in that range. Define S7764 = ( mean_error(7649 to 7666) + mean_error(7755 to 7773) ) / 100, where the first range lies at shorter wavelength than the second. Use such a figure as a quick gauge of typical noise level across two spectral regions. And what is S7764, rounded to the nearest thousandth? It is 0.031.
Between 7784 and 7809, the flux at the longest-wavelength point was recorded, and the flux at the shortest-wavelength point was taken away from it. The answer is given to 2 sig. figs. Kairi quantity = 4.1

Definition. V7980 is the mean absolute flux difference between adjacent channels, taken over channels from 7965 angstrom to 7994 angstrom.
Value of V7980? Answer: 1.2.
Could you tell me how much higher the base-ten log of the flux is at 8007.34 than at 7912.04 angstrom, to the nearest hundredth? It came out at 0.04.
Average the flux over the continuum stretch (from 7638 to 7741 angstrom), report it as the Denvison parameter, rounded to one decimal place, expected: 23.4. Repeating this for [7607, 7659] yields 24.0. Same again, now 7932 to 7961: 22.6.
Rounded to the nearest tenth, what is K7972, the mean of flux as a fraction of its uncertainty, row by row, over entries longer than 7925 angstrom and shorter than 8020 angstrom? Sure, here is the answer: 22.5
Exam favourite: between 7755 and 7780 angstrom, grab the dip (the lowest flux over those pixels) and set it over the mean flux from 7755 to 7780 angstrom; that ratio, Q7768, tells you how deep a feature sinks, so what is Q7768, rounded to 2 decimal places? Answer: 0.94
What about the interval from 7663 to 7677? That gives 0.94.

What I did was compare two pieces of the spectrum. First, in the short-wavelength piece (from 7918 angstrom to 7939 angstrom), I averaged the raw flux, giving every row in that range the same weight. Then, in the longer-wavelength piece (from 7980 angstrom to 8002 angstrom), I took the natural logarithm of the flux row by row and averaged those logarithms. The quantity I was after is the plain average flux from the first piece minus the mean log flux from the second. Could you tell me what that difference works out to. 20.3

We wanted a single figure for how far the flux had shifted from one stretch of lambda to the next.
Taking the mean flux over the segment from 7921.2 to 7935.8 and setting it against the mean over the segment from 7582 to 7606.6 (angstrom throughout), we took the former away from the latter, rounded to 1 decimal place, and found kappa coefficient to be 1.7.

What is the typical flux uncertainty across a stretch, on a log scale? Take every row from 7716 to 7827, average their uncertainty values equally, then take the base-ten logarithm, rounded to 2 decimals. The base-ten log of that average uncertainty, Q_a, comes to 0.27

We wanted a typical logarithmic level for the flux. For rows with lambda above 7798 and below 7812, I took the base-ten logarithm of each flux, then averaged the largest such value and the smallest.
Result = 1.39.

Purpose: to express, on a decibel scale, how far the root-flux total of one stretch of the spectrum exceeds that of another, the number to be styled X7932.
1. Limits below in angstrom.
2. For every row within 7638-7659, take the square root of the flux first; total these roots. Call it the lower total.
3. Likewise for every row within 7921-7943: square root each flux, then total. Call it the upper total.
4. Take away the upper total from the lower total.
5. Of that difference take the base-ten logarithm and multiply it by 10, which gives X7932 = -10.1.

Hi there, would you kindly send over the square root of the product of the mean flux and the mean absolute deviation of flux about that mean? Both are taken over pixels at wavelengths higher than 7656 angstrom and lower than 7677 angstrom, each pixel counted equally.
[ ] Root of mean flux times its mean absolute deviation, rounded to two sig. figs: 4.0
